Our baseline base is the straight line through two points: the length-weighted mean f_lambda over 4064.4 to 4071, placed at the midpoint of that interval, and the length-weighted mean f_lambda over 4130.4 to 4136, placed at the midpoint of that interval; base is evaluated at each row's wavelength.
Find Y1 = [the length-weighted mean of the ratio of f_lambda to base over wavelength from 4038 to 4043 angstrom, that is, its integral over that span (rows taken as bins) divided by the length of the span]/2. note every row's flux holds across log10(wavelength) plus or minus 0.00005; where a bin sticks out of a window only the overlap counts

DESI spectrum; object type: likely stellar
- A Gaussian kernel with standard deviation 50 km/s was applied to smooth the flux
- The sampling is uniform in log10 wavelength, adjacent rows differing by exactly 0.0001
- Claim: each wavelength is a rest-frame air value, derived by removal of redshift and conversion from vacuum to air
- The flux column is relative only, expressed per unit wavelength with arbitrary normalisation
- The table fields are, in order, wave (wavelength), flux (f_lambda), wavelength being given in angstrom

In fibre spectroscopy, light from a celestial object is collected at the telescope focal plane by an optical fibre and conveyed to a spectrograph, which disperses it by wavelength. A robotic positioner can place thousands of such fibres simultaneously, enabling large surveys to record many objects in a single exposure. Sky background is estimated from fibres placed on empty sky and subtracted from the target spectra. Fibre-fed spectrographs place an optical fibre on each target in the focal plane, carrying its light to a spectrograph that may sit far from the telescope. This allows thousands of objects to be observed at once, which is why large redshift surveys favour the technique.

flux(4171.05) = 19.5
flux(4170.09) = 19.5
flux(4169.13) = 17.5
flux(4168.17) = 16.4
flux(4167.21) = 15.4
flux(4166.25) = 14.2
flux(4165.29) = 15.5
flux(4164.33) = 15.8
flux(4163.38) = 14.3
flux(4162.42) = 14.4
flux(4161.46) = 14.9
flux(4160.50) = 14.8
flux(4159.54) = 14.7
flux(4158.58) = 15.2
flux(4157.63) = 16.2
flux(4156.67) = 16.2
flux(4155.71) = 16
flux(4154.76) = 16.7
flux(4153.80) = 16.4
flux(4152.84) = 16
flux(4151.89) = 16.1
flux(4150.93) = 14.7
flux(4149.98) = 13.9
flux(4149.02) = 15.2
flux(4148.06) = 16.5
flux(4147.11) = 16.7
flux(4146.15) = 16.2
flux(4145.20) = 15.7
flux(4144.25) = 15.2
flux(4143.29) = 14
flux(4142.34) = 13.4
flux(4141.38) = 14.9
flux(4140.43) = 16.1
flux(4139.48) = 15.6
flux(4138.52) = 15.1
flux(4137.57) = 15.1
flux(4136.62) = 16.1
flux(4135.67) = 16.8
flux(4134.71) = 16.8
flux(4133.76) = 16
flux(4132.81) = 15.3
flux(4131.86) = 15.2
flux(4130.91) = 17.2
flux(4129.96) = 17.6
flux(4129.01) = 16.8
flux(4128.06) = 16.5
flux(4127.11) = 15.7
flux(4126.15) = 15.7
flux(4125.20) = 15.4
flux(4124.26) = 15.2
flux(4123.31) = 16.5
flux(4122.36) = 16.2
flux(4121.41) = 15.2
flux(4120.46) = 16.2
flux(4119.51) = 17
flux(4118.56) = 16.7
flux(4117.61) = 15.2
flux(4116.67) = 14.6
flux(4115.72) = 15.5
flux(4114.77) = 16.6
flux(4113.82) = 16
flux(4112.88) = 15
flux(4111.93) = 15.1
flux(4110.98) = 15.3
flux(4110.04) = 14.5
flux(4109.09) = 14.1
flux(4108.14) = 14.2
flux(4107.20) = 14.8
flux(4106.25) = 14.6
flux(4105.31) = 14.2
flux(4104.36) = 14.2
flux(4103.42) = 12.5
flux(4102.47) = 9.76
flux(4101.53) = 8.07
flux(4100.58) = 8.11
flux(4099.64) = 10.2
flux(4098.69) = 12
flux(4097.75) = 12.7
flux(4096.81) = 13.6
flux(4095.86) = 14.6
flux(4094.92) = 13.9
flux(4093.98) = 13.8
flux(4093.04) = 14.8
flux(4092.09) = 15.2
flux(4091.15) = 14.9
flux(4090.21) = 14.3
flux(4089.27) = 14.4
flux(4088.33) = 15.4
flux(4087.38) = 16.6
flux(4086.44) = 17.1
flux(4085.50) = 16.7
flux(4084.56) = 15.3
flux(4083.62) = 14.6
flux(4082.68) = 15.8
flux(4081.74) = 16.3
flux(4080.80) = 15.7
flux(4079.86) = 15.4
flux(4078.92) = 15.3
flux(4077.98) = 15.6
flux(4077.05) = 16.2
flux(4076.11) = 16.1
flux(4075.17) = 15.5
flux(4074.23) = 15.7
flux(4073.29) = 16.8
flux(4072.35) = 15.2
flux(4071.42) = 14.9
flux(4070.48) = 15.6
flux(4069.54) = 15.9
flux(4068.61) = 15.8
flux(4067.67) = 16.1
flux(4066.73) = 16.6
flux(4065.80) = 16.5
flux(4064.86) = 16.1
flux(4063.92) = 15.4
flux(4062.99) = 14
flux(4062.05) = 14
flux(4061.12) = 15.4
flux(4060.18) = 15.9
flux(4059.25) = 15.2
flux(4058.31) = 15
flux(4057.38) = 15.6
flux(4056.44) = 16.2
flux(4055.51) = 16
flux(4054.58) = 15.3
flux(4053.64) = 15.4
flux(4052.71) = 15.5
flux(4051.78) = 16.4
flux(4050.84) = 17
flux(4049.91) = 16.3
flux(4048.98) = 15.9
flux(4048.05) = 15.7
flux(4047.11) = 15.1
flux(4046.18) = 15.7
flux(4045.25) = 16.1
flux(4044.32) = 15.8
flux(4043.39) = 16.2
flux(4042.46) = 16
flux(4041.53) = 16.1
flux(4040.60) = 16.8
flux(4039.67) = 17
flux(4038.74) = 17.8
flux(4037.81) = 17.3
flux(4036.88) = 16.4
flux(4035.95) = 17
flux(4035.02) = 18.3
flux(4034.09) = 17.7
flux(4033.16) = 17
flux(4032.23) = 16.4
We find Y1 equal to 0.52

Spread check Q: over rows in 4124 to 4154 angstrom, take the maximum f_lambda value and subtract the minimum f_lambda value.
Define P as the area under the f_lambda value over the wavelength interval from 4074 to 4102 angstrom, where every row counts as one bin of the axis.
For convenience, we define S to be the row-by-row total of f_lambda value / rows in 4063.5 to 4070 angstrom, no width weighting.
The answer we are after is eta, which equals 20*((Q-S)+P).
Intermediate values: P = 405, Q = 4.2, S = 112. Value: 5927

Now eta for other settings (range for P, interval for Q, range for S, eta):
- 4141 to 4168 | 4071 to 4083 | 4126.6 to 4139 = 4118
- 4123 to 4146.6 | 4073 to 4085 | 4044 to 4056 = 3361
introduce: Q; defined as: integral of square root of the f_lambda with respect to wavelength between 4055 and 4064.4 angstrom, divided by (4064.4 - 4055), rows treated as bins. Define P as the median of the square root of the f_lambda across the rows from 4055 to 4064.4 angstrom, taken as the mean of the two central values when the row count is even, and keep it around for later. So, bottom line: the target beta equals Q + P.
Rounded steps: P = 3.92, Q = 3.91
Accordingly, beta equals 7.83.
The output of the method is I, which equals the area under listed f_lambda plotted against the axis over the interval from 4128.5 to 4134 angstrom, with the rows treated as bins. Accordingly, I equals 90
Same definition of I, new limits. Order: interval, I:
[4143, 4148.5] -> 87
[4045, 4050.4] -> 85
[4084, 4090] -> 95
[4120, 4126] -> 95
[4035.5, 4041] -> 94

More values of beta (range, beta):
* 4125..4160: 7.97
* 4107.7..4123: 7.84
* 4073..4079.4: 7.94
